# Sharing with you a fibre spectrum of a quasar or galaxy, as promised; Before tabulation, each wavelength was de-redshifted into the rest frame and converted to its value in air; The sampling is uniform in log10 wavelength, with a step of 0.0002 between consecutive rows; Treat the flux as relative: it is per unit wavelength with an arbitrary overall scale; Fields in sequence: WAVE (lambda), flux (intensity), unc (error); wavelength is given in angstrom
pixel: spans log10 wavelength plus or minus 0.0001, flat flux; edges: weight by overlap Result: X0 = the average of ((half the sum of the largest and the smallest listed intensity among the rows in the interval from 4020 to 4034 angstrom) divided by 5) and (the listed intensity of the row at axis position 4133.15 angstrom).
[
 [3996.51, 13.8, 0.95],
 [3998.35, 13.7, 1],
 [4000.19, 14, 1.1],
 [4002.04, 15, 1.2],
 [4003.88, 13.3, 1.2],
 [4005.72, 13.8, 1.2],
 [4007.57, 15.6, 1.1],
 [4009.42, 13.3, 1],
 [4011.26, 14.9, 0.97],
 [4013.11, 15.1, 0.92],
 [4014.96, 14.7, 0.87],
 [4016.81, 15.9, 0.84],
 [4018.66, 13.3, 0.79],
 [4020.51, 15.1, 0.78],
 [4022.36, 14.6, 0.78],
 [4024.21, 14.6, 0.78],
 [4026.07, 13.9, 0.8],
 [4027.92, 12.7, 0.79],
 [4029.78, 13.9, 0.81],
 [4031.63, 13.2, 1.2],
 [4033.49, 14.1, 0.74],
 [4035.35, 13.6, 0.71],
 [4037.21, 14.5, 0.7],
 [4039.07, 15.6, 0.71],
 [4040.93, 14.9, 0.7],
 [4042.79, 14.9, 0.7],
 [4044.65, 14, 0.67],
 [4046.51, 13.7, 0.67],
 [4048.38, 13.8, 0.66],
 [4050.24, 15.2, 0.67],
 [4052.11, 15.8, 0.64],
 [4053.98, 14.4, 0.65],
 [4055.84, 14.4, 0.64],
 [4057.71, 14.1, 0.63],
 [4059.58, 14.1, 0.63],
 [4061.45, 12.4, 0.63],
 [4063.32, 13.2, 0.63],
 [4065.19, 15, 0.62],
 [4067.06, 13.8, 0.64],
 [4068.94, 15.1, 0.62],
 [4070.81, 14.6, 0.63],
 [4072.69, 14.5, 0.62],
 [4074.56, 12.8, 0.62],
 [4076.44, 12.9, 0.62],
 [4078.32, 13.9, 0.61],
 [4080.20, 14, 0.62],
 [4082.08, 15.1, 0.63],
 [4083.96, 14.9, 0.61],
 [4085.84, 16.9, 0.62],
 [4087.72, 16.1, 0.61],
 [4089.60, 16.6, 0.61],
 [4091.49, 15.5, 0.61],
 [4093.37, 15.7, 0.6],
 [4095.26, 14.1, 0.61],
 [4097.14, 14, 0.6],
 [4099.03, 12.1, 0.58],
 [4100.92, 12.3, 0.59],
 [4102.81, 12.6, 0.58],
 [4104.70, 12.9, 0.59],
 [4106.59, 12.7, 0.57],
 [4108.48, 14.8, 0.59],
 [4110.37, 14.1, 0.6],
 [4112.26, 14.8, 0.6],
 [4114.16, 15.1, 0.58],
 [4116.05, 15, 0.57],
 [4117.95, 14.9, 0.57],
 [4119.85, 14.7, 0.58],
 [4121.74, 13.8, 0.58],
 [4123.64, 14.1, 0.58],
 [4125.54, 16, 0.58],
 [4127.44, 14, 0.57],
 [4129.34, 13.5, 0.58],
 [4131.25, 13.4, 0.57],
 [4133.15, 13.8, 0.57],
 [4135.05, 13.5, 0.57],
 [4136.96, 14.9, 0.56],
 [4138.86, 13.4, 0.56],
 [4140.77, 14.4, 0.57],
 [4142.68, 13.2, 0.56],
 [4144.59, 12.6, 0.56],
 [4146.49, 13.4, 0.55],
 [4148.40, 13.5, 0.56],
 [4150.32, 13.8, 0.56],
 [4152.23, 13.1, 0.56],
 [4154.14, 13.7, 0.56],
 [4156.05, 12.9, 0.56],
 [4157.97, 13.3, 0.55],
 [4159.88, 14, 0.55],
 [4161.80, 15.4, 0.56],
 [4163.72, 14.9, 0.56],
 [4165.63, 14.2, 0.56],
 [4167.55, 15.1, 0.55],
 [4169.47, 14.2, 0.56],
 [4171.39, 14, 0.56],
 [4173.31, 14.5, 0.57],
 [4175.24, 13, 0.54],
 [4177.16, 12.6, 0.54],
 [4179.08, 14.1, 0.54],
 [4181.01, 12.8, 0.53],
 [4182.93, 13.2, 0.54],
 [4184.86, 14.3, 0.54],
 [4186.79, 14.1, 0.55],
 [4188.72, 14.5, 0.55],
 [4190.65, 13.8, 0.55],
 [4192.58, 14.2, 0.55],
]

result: 8.29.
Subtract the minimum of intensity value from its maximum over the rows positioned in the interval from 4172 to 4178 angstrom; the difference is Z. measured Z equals 1.9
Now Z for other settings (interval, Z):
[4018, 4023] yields 1.8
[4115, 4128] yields 2.2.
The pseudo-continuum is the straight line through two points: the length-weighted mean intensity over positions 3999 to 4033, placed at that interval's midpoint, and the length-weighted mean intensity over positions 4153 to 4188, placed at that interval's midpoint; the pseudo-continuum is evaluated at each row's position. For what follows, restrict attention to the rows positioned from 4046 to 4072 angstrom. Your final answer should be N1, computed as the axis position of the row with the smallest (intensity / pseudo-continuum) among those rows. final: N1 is 4061.45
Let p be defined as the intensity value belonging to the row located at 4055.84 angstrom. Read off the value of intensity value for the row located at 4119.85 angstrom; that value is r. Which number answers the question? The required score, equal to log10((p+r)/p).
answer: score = 0.306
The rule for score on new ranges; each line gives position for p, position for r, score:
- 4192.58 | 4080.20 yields 0.298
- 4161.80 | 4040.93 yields 0.294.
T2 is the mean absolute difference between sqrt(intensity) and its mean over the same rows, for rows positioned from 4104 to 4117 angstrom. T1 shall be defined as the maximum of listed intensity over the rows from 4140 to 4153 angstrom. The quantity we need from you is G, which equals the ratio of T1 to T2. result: 130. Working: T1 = 14.4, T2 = 0.111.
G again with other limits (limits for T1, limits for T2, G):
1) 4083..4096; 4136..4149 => 216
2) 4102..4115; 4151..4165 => 152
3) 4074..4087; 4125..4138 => 175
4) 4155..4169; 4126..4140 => 300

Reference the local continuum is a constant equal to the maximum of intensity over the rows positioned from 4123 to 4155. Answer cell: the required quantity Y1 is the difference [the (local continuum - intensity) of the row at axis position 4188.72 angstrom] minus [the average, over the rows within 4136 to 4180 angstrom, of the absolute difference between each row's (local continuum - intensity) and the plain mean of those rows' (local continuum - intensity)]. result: 0.8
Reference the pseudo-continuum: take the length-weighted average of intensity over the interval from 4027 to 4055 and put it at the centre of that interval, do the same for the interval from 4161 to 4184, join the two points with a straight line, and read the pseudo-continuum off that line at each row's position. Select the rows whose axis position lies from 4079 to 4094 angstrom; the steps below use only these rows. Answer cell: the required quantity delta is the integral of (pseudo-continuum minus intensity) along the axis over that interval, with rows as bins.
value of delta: -21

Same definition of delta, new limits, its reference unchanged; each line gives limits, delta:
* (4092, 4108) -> 12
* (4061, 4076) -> 4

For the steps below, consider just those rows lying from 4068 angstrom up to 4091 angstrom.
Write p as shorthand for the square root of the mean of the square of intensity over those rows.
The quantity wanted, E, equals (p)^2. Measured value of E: 220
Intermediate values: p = 14.8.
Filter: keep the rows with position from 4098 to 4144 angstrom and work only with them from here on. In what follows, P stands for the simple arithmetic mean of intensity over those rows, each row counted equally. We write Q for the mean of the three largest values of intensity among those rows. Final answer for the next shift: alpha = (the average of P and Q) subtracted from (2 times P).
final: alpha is 13.2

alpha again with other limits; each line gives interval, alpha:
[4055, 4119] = 13.1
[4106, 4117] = 14.1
